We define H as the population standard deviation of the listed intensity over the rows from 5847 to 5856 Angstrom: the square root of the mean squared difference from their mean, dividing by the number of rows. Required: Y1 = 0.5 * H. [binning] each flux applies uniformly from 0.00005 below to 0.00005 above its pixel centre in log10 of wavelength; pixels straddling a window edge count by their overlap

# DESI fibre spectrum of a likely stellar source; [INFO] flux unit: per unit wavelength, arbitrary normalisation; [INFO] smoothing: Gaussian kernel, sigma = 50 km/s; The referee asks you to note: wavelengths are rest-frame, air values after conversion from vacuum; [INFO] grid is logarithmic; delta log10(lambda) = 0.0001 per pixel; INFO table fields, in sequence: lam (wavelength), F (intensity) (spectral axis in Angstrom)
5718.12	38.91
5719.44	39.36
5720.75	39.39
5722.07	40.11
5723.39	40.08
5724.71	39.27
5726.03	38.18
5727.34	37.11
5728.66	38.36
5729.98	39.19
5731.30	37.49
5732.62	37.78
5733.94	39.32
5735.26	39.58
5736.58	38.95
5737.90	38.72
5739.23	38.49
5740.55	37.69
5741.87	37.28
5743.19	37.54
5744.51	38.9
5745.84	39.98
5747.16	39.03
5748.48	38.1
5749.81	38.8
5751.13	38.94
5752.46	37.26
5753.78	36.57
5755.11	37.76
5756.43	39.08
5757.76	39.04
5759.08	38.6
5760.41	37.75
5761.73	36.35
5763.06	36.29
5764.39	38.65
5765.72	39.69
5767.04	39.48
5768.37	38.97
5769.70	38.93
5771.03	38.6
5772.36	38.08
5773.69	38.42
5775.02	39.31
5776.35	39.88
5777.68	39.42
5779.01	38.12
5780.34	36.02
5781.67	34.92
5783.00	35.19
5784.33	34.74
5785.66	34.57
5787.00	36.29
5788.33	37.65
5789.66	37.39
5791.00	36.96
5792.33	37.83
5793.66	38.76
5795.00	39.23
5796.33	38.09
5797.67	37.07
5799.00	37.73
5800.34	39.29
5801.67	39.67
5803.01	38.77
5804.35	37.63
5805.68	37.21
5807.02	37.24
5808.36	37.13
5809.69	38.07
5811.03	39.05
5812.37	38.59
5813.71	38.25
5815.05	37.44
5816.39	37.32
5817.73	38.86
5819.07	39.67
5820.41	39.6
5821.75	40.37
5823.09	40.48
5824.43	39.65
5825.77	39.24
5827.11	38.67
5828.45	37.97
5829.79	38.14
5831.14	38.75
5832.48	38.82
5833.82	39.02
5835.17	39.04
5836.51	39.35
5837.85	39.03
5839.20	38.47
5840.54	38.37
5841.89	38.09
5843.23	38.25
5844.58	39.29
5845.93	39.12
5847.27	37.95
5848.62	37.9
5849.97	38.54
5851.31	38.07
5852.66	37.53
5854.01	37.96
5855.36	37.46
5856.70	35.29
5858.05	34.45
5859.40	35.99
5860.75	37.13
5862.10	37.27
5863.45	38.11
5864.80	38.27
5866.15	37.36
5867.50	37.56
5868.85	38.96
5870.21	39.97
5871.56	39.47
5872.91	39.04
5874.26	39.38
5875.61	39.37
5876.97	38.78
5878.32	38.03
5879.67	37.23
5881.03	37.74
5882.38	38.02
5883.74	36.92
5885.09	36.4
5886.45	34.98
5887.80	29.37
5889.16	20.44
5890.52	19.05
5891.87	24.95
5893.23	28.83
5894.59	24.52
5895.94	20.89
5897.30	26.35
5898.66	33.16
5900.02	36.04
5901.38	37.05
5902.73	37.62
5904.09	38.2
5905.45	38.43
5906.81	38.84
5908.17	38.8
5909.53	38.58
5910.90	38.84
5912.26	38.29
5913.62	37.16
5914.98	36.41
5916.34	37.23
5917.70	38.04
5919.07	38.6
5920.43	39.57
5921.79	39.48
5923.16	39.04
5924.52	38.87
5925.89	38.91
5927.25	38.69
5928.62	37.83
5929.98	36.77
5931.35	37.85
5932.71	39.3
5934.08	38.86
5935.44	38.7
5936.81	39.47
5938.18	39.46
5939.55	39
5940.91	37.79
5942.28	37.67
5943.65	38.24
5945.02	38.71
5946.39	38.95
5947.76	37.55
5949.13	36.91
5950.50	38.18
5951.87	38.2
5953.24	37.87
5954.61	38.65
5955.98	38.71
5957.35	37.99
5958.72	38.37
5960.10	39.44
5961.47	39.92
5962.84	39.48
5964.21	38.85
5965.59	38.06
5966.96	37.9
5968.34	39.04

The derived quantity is 0.17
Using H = 0.33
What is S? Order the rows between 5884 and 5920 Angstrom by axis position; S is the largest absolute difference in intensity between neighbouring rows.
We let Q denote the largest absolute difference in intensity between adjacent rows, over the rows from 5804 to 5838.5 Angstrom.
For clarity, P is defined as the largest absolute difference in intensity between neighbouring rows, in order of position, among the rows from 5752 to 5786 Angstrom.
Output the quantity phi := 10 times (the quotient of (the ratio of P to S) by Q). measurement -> 1.7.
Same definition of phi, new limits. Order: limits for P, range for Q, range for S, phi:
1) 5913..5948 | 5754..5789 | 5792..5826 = 3.9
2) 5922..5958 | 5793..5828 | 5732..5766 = 3.9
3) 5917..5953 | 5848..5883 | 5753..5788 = 2.8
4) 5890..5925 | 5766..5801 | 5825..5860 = 14.9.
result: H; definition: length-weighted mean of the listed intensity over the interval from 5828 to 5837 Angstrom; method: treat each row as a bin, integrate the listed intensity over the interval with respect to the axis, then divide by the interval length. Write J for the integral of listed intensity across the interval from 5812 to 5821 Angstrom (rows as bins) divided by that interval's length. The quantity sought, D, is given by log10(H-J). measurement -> -0.66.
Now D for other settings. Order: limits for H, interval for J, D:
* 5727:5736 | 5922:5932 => -0.85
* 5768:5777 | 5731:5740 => -0.65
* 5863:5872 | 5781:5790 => 0.43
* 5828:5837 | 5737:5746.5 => -0.45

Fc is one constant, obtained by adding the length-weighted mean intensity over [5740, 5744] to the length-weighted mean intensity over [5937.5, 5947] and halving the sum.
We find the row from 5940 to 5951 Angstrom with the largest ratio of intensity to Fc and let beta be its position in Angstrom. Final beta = 5946.39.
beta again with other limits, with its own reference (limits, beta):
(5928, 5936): 5932.71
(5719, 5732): 5722.07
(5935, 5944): 5936.81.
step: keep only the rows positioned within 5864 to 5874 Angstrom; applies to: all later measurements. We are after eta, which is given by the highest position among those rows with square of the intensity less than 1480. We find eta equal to 5867.50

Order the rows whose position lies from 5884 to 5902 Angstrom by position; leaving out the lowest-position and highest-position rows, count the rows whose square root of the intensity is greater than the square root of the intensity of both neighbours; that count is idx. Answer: 1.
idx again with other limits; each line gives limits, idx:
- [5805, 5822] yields 3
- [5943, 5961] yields 3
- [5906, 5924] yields 2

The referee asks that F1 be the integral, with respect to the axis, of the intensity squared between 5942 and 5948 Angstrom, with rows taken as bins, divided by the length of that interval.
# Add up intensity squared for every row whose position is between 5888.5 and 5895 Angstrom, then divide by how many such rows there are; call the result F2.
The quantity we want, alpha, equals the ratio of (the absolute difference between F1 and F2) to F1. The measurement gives 0.61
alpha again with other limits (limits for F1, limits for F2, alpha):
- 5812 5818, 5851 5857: 0.04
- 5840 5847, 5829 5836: 0.01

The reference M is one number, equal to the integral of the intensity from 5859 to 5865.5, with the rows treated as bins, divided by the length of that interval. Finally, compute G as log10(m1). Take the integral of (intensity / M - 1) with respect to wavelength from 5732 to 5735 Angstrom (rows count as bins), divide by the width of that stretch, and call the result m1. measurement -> -1.5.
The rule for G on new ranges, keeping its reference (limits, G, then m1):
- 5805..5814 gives -1.9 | 0.014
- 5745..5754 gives -1.5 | 0.029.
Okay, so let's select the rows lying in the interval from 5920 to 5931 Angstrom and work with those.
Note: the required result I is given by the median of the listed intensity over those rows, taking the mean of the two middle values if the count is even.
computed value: 38.9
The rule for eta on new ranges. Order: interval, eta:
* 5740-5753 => 5752.46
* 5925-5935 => 5931.35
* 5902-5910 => 5905.45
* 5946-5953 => 5951.87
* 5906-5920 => 5917.70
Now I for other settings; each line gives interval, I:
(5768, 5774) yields 38.6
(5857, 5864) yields 37.1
